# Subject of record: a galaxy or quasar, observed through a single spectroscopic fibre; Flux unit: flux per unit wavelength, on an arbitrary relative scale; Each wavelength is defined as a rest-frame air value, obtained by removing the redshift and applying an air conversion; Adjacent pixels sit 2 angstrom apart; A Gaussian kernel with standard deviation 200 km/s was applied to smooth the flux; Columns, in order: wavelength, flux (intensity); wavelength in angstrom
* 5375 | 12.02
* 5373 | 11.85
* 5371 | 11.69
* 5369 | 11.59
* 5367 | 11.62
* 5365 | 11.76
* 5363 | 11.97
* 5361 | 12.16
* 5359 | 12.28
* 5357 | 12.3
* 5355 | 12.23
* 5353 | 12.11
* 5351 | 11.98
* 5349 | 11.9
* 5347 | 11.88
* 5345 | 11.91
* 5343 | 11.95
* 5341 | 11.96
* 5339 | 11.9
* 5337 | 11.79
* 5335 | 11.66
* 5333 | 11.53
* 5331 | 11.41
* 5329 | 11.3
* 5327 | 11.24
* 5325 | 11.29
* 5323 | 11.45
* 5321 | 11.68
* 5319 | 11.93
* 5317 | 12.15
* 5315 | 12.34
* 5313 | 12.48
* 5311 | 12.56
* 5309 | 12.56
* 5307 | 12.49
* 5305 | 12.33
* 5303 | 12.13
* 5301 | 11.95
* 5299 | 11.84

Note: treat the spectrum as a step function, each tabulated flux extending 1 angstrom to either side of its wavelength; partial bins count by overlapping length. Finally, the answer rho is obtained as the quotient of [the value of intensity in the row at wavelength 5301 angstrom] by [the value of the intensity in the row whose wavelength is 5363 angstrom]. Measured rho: 1.00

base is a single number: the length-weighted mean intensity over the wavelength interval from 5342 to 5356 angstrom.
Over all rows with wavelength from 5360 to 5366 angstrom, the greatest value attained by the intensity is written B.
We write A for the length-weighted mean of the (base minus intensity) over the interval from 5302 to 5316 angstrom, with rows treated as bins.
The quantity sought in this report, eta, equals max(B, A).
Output 12.2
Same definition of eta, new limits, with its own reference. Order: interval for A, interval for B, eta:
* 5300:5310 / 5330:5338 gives 11.8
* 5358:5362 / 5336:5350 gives 12.0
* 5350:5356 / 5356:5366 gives 12.3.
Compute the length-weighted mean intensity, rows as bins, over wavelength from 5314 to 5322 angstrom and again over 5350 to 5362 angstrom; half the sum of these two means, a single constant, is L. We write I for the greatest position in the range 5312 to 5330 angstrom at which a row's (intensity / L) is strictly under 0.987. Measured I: 5329 angstrom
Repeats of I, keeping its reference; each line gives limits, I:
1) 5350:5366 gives 5365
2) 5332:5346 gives 5345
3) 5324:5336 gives 5335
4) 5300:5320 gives 5319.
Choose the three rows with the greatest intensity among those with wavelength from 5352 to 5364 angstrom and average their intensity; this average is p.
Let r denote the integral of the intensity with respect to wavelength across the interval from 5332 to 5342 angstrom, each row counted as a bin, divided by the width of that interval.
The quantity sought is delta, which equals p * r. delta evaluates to 144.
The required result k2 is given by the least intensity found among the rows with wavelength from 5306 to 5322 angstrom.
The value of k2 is 11.68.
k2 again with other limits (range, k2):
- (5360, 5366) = 11.76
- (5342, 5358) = 11.88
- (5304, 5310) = 12.33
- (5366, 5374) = 11.59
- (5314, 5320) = 11.93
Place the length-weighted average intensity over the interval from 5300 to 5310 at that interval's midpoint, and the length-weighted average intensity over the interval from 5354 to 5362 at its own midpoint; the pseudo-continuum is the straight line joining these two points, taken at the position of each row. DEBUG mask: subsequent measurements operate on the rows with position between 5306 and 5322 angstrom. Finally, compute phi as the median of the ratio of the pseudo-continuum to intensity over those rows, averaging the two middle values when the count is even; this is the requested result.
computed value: 0.99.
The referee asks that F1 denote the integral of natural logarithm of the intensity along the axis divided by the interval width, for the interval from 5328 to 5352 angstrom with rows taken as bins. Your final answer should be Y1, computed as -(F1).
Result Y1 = -2.46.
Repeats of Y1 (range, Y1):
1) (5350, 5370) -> -2.48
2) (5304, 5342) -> -2.48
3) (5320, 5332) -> -2.43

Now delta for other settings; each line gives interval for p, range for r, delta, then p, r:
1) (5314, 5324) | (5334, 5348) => 144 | 12.1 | 11.9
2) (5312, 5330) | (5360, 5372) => 145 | 12.3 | 11.8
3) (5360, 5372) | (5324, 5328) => 135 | 12.0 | 11.3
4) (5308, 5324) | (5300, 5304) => 151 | 12.5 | 12.0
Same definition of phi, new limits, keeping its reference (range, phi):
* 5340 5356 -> 1.03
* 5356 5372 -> 1.03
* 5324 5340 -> 1.07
